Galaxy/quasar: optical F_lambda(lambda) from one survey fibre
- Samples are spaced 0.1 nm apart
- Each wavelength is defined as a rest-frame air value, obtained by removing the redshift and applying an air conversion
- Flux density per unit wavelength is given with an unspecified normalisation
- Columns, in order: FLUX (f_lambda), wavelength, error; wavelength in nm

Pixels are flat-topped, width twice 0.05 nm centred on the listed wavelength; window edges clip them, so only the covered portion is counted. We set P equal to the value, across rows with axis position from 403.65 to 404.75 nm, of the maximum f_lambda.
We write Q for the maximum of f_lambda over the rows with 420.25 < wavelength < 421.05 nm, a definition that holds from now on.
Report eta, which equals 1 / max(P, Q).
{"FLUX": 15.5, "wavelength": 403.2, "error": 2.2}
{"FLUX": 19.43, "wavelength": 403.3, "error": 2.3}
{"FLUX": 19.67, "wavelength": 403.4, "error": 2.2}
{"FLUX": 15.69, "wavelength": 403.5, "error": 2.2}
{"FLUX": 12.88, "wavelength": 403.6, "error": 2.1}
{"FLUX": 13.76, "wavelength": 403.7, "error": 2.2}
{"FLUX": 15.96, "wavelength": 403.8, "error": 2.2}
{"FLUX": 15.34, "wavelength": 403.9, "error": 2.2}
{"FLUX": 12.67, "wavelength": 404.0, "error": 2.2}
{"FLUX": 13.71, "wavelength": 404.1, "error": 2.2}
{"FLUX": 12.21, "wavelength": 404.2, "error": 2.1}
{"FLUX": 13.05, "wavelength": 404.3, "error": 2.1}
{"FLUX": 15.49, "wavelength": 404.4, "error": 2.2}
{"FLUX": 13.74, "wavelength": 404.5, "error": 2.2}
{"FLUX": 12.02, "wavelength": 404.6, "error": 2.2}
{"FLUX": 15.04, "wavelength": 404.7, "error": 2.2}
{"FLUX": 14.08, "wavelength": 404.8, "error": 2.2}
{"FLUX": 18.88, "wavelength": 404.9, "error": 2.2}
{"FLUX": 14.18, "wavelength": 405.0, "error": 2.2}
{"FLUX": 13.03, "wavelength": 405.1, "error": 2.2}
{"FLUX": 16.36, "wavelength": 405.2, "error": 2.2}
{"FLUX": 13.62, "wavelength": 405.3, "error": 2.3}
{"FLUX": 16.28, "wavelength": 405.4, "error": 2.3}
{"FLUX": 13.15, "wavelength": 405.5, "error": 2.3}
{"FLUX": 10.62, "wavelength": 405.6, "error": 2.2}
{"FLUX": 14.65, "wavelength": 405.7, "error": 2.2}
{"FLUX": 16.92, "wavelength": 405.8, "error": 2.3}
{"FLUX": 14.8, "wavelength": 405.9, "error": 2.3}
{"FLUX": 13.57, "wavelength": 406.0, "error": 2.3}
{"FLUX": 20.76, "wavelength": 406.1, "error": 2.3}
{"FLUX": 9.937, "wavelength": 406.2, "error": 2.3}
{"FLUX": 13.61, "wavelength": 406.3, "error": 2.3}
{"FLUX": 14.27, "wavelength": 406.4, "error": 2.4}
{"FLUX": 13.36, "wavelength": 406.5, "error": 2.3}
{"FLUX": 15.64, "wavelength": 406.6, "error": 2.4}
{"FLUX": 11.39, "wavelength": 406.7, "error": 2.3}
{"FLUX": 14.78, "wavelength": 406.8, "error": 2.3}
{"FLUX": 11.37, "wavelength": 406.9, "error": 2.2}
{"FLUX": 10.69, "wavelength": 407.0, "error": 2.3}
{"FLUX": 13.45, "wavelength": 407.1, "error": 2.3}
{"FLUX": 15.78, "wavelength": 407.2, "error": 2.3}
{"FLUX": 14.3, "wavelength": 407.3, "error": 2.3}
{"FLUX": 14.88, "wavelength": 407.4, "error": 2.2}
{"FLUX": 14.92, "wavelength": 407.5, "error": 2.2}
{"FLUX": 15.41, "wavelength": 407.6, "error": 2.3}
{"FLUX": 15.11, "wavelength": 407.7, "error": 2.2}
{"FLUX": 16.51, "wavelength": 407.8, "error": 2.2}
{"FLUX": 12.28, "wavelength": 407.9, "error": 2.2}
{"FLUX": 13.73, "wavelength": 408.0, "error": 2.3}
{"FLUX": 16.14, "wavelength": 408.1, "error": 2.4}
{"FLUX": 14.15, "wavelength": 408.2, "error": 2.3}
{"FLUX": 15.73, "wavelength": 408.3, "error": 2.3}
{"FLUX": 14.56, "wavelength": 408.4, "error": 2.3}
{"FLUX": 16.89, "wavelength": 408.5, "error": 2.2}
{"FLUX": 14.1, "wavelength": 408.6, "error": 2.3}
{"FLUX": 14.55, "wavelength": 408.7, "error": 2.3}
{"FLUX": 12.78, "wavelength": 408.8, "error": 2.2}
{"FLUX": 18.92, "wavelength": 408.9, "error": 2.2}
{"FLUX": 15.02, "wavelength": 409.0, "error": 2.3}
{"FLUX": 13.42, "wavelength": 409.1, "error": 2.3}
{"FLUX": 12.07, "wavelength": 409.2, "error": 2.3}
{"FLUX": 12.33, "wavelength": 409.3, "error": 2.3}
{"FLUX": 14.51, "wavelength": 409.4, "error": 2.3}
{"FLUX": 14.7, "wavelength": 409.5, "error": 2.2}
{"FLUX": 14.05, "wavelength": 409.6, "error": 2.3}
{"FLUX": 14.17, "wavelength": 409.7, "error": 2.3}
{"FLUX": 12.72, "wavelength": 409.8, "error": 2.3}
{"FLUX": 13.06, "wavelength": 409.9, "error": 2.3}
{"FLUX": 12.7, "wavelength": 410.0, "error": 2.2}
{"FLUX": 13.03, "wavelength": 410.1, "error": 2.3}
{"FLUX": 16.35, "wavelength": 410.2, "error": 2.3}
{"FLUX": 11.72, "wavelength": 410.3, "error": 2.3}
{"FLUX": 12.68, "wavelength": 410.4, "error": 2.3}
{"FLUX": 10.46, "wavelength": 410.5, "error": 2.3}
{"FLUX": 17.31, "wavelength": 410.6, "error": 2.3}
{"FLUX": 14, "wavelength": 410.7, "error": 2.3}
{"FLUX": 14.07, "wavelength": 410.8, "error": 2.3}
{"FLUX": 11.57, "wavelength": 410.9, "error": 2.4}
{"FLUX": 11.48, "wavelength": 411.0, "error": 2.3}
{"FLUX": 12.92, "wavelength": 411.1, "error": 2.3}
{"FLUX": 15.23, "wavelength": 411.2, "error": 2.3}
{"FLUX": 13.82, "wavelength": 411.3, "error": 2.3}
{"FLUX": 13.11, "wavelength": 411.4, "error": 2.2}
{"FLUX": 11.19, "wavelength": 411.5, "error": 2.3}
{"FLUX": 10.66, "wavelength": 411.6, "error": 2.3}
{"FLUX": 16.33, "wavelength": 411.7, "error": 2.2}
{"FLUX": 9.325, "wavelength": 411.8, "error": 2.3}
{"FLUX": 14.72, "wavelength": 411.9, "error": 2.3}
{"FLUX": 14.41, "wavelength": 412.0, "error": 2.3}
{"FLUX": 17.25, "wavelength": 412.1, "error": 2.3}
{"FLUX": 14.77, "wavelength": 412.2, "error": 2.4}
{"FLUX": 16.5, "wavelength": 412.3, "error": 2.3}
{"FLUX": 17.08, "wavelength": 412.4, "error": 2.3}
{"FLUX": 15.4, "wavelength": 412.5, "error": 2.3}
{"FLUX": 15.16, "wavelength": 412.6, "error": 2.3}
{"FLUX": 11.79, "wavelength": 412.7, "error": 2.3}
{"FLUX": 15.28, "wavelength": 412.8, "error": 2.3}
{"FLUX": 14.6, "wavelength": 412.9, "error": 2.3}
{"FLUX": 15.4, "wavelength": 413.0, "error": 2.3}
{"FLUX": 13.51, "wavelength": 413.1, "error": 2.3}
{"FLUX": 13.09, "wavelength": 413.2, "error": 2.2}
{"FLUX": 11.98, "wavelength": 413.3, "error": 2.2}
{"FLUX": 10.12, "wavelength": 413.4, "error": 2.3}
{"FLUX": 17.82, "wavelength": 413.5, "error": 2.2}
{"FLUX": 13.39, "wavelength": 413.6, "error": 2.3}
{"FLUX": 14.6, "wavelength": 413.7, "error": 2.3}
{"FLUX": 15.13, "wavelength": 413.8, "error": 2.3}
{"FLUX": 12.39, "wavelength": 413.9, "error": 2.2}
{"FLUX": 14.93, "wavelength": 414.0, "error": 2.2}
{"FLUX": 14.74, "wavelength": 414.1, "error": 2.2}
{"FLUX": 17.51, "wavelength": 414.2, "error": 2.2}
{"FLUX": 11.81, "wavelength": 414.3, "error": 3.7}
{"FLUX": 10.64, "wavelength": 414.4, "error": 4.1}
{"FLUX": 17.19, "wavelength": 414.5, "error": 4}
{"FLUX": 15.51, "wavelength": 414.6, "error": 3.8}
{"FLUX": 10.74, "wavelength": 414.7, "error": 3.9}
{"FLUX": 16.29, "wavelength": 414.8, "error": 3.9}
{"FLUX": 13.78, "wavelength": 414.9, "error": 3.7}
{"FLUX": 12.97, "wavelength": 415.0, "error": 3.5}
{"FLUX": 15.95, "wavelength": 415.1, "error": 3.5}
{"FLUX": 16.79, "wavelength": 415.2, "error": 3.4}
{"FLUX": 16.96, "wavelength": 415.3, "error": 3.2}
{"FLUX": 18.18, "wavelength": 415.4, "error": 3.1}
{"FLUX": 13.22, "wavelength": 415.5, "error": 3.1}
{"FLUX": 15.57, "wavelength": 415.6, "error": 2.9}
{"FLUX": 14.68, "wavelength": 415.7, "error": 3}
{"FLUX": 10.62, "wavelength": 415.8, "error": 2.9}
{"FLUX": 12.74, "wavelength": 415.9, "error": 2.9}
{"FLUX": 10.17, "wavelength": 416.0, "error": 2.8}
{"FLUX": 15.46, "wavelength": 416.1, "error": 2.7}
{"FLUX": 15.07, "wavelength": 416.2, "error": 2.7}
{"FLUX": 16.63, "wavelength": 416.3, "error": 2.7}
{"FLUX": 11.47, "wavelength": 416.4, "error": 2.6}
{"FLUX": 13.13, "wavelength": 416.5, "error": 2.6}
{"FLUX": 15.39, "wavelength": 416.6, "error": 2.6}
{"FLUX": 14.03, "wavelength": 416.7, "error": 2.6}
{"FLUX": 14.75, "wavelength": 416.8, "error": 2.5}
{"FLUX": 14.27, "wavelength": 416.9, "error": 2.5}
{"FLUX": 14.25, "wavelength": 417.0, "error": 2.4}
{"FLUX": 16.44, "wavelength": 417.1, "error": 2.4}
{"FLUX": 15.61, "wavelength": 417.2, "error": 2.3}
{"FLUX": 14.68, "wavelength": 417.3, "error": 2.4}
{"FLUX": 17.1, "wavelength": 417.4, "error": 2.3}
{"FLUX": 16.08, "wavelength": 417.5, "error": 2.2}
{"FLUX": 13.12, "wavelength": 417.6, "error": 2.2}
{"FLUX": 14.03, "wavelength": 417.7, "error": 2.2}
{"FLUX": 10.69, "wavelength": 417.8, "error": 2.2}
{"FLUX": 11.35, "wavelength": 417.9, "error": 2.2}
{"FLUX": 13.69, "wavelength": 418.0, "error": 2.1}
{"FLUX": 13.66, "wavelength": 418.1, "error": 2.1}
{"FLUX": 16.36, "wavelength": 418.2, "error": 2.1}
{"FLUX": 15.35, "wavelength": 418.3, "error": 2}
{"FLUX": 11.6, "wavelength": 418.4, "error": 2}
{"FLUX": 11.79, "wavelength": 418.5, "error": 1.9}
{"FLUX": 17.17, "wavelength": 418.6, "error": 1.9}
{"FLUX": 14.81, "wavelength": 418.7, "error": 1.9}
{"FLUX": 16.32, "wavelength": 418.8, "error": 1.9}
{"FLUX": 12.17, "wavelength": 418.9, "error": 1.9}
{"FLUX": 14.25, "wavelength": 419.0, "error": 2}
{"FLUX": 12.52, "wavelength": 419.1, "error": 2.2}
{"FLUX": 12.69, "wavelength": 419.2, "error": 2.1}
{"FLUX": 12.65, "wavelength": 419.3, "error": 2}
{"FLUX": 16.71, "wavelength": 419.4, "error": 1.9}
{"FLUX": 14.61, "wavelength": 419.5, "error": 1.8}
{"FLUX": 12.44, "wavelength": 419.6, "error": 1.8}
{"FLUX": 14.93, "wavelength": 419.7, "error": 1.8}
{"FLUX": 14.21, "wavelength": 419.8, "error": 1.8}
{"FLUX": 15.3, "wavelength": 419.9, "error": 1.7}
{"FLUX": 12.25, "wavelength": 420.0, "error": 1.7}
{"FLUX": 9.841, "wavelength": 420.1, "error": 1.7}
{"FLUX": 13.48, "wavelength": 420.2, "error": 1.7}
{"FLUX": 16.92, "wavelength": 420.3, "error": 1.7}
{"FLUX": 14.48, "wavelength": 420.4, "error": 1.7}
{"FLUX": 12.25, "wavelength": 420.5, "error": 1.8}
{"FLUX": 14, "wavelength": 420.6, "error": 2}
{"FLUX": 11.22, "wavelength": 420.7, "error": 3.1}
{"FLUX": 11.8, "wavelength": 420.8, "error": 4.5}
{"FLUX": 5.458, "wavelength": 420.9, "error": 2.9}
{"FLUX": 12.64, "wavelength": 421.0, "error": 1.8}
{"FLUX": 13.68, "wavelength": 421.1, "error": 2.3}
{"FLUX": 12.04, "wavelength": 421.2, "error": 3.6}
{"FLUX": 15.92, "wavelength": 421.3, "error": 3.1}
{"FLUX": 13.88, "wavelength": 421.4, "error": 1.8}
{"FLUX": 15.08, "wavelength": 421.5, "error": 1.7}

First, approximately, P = 15.96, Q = 16.92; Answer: 0.059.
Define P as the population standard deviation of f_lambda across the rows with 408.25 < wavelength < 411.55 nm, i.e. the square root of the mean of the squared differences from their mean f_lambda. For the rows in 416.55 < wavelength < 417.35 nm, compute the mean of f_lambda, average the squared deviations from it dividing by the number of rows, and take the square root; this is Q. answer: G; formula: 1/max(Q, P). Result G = 0.55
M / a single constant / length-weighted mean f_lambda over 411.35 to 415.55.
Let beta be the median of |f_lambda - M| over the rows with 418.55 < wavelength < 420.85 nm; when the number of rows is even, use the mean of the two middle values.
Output 1.82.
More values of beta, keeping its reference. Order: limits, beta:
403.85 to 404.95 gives 1.15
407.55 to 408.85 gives 1.07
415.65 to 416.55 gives 1.60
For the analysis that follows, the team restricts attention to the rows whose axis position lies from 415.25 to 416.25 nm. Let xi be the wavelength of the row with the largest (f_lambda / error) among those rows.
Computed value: 415.4 nm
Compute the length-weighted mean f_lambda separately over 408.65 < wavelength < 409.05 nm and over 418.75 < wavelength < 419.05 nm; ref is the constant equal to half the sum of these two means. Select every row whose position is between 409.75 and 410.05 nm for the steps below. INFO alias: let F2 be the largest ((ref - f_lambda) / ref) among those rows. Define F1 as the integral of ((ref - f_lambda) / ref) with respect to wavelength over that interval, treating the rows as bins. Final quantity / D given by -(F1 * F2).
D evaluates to -0.006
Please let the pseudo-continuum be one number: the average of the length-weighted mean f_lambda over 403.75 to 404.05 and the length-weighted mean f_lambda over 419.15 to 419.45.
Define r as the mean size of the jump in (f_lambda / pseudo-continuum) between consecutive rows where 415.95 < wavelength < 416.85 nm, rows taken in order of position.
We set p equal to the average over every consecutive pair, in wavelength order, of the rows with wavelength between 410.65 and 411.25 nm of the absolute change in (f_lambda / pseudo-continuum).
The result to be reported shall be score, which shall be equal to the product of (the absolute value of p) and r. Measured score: 0.014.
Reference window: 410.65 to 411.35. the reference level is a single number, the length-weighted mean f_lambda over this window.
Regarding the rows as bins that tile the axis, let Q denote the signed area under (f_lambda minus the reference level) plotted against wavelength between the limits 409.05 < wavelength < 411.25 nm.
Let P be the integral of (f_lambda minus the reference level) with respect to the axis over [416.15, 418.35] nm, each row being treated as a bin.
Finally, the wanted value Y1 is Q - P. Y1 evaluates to -2.3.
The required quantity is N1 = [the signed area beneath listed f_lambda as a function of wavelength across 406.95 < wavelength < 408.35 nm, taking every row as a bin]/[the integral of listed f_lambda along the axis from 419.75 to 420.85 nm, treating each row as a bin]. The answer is 1.4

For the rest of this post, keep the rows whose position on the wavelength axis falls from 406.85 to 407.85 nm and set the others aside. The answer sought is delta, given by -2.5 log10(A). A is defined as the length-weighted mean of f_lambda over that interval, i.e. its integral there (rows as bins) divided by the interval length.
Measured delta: -2.88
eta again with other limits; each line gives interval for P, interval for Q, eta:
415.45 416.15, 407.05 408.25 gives 0.061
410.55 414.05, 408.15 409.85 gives 0.053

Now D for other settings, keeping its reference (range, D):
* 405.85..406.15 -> 0.003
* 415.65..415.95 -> -0.012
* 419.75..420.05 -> -0.003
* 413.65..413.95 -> -0.002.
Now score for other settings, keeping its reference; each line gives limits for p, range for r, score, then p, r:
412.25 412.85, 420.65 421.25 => 0.031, 0.13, 0.23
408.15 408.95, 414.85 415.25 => 0.017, 0.16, 0.11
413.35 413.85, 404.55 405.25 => 0.050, 0.24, 0.21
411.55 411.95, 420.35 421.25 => 0.086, 0.42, 0.21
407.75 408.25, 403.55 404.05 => 0.020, 0.18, 0.11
